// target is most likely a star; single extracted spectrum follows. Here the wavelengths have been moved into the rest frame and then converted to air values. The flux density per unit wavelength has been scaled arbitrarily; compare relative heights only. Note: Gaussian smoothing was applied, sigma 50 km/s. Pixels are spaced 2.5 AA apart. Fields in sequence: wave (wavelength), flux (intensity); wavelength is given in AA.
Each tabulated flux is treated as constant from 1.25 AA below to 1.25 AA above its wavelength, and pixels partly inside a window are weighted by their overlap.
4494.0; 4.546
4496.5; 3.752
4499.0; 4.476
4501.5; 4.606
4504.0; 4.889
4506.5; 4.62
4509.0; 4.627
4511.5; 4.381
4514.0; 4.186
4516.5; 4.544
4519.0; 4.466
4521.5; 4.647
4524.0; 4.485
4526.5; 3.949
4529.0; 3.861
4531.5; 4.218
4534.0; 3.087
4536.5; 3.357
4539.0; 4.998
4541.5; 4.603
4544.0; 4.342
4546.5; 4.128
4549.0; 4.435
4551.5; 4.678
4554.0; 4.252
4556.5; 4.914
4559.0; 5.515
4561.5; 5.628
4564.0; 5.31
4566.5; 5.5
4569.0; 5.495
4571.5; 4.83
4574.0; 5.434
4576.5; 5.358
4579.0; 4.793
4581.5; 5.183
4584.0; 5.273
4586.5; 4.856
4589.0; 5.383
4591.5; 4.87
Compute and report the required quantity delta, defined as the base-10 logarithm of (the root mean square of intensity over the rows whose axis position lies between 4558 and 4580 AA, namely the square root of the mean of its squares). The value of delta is 0.726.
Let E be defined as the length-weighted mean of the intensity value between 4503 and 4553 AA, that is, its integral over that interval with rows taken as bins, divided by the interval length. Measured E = 4.3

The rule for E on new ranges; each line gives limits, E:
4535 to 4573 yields 4.8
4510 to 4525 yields 4.5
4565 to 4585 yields 5.2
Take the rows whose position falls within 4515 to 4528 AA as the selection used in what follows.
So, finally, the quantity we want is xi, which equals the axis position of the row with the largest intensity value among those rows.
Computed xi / 4521.5 AA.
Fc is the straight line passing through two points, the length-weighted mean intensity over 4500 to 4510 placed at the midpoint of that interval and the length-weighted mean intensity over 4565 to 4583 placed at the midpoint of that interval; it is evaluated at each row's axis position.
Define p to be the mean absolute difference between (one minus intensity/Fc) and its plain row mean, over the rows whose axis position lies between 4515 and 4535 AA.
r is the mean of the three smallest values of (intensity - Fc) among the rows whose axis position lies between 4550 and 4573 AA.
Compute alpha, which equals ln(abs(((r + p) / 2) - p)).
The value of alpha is -1.2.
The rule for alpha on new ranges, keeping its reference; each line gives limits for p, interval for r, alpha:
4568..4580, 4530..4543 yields -0.3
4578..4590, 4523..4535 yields -0.4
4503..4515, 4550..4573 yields -1.3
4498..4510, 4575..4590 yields -1.7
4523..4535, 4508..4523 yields -1.4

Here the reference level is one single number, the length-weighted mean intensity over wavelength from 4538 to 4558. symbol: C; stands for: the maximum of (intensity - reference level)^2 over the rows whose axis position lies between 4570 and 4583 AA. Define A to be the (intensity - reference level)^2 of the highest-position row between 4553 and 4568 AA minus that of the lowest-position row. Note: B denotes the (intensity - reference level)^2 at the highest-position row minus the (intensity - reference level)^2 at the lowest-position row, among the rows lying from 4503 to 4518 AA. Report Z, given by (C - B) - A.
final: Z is 0.1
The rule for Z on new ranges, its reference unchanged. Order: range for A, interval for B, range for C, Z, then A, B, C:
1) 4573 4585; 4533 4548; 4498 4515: 2.4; -0.26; -2.0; 0.1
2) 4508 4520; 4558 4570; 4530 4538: 2.2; 0.00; 0.0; 2.1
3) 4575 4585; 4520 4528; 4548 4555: -0.1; -0.13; 0.4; 0.1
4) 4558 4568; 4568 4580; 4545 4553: 1.0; -0.03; -0.8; 0.2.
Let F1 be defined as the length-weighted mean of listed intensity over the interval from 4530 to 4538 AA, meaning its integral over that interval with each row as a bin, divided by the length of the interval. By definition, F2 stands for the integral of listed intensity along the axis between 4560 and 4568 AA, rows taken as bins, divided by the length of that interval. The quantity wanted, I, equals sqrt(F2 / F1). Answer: 1.23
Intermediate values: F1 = 3.6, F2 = 5.5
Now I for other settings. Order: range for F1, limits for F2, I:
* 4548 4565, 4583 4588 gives 1.01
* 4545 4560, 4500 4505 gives 1.01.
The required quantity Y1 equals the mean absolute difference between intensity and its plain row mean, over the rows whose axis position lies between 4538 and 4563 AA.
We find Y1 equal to 0.41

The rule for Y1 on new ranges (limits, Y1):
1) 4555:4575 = 0.23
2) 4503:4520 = 0.16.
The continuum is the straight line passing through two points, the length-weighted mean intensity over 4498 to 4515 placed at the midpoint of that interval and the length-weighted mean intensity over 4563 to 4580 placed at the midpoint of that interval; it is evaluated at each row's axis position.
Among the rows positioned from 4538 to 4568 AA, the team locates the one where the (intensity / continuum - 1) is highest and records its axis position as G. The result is 4561.5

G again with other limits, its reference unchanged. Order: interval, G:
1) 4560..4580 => 4561.5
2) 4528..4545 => 4539.0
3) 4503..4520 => 4504.0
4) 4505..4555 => 4539.0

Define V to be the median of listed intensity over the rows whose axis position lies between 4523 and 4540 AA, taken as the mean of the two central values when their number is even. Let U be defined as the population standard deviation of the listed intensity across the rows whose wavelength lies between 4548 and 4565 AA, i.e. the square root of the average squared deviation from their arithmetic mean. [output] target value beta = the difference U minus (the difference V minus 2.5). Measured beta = -1.0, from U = 0.498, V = 3.9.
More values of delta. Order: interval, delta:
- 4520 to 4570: 0.665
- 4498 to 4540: 0.638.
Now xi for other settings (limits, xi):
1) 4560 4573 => 4561.5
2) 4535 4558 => 4539.0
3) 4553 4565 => 4561.5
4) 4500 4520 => 4504.0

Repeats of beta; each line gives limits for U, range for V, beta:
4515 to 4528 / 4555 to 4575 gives -2.7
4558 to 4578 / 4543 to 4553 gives -1.7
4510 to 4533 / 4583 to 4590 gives -2.5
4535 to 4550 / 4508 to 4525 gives -1.5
